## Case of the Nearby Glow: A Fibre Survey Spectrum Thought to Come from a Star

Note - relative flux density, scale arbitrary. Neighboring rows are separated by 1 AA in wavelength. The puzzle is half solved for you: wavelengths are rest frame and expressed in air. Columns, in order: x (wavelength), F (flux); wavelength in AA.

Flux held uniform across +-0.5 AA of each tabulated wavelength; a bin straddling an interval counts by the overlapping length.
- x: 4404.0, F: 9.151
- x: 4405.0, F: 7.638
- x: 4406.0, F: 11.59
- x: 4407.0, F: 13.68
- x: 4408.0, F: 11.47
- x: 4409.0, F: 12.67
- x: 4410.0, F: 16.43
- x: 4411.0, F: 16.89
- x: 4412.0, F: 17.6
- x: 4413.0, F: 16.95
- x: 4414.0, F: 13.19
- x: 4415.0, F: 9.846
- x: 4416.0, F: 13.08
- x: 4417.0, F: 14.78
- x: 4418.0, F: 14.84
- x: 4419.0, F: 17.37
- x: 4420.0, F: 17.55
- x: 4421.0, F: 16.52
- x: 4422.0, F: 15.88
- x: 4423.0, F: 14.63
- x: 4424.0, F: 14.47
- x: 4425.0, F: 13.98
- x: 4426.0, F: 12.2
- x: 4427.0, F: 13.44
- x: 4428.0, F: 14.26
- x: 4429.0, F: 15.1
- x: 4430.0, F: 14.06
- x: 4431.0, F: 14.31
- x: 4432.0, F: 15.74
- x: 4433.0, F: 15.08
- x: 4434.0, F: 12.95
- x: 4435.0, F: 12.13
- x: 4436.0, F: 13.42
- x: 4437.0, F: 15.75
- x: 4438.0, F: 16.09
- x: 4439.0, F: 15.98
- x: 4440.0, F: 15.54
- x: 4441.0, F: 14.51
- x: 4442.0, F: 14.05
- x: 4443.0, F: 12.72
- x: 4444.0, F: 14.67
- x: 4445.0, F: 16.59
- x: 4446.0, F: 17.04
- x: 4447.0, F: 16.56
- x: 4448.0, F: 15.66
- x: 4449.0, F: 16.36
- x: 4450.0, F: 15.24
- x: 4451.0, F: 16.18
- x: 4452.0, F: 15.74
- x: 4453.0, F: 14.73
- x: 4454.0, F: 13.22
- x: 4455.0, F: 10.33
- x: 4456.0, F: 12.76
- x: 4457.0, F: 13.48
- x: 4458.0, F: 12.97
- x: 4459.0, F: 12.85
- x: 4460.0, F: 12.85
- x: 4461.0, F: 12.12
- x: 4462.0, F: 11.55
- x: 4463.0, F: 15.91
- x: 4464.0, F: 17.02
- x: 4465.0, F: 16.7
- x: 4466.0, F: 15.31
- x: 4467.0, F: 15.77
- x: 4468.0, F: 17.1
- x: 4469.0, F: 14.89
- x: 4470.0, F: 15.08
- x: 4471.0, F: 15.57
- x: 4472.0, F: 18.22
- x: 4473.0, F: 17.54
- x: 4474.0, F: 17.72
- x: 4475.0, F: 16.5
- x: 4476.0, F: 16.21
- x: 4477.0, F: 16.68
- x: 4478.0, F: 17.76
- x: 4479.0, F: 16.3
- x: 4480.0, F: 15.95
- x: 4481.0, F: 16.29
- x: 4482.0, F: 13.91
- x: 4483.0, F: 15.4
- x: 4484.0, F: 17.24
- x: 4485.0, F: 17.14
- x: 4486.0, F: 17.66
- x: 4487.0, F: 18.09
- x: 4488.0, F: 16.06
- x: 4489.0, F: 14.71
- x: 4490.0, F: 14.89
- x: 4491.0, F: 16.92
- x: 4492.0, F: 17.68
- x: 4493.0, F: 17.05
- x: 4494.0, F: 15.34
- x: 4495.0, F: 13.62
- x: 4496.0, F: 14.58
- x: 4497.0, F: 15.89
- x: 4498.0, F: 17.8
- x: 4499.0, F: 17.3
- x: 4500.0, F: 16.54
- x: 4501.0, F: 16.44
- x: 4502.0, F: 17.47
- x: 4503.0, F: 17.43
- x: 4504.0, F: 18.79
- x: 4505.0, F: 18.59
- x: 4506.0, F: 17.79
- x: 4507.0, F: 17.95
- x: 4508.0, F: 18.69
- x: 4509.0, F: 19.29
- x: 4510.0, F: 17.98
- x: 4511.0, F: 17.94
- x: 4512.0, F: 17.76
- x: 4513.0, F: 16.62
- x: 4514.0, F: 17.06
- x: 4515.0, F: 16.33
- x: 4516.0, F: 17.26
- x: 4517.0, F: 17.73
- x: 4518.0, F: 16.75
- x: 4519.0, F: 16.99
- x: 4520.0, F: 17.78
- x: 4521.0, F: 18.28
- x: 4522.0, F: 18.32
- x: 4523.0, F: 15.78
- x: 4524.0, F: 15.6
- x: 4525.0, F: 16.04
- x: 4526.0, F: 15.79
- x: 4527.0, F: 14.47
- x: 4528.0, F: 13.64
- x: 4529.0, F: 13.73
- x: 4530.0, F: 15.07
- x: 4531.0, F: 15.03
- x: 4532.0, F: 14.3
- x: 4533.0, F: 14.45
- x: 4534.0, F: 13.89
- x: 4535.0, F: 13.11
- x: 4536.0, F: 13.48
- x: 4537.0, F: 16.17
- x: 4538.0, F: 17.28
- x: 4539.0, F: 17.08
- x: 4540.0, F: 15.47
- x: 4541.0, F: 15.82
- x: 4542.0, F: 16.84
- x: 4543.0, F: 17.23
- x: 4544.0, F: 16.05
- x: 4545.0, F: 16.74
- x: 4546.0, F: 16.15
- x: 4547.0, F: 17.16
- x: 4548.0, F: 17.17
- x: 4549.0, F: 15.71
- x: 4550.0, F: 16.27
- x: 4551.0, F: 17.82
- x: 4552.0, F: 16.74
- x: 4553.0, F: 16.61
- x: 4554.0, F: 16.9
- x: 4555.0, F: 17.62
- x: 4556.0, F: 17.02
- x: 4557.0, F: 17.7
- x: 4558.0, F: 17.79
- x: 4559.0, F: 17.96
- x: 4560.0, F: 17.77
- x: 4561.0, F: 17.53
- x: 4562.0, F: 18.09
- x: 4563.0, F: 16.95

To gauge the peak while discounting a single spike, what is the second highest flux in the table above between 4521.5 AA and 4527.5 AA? 16.04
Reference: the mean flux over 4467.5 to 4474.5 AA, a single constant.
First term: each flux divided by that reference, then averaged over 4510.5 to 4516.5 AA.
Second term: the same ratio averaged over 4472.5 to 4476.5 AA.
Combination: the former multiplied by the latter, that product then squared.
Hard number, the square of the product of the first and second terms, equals 1.12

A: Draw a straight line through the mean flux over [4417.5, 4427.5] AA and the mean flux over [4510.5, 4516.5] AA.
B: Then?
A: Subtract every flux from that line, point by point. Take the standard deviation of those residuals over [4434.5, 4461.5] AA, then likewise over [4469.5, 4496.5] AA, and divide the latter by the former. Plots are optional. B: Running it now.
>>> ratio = 0.7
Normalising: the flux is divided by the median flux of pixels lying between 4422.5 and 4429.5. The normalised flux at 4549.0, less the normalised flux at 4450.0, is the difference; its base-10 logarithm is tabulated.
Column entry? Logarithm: -1.5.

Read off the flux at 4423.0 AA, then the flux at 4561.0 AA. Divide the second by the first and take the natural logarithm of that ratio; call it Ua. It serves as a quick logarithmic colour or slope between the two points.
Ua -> 0.18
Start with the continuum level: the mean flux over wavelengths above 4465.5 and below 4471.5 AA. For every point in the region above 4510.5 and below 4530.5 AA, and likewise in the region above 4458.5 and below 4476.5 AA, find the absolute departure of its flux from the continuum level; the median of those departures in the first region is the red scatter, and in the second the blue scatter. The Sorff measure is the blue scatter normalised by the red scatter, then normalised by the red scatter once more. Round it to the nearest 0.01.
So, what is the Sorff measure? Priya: 0.63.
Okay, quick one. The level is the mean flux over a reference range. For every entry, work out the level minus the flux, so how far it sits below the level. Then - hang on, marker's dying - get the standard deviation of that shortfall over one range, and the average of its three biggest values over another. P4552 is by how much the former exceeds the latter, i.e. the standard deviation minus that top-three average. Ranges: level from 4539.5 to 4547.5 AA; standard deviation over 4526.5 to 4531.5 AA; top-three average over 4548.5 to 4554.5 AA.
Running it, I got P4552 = 0.4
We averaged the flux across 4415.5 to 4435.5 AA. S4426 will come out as 14.6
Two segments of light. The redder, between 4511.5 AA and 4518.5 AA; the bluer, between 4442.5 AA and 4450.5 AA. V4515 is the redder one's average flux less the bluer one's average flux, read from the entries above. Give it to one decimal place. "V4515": 1.5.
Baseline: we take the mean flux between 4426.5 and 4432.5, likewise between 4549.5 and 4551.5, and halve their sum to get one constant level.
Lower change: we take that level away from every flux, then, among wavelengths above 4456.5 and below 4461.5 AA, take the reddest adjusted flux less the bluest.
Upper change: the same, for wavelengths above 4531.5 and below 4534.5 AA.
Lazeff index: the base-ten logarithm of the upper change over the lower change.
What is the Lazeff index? -0.5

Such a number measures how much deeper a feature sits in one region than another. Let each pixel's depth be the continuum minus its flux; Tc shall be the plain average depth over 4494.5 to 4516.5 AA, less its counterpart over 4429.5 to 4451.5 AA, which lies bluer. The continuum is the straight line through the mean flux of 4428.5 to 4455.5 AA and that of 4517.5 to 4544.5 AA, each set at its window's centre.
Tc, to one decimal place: -1.5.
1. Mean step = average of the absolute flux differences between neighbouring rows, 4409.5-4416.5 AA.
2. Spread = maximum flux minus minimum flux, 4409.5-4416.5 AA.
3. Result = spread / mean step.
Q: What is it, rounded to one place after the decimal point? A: 3.8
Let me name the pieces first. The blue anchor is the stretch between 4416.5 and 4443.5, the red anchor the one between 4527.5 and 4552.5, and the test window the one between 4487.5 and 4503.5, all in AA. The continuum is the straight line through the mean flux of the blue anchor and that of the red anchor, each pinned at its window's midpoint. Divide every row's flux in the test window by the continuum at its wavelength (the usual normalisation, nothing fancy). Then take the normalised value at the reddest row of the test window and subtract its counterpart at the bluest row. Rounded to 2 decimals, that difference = 0.08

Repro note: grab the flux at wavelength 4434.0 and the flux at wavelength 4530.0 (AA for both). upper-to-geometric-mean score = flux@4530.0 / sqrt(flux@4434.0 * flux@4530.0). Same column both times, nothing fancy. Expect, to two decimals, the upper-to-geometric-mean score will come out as 1.08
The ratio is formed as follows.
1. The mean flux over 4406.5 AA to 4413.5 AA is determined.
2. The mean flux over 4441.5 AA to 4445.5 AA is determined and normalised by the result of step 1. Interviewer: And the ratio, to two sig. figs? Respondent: 0.96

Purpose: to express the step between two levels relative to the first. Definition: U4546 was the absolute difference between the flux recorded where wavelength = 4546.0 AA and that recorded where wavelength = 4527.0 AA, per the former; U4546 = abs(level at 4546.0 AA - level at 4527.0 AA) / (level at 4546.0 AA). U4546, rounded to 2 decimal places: 0.10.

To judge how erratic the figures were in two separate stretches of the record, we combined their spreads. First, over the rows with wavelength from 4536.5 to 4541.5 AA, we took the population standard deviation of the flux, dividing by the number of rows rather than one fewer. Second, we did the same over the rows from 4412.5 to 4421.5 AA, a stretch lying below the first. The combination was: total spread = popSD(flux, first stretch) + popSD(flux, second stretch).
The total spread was 3.10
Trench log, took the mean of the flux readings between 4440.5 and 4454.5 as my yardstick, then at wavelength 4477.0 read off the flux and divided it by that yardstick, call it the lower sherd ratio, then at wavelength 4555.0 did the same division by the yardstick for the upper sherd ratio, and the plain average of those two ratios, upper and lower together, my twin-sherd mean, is 1.13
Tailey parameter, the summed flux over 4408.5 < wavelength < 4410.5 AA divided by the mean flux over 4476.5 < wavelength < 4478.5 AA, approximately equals 1.69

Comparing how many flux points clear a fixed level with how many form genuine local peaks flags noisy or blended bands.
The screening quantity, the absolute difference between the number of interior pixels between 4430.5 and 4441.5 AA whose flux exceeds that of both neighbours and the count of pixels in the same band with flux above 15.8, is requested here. 0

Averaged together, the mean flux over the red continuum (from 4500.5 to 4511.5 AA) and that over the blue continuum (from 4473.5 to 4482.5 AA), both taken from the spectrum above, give 17.2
